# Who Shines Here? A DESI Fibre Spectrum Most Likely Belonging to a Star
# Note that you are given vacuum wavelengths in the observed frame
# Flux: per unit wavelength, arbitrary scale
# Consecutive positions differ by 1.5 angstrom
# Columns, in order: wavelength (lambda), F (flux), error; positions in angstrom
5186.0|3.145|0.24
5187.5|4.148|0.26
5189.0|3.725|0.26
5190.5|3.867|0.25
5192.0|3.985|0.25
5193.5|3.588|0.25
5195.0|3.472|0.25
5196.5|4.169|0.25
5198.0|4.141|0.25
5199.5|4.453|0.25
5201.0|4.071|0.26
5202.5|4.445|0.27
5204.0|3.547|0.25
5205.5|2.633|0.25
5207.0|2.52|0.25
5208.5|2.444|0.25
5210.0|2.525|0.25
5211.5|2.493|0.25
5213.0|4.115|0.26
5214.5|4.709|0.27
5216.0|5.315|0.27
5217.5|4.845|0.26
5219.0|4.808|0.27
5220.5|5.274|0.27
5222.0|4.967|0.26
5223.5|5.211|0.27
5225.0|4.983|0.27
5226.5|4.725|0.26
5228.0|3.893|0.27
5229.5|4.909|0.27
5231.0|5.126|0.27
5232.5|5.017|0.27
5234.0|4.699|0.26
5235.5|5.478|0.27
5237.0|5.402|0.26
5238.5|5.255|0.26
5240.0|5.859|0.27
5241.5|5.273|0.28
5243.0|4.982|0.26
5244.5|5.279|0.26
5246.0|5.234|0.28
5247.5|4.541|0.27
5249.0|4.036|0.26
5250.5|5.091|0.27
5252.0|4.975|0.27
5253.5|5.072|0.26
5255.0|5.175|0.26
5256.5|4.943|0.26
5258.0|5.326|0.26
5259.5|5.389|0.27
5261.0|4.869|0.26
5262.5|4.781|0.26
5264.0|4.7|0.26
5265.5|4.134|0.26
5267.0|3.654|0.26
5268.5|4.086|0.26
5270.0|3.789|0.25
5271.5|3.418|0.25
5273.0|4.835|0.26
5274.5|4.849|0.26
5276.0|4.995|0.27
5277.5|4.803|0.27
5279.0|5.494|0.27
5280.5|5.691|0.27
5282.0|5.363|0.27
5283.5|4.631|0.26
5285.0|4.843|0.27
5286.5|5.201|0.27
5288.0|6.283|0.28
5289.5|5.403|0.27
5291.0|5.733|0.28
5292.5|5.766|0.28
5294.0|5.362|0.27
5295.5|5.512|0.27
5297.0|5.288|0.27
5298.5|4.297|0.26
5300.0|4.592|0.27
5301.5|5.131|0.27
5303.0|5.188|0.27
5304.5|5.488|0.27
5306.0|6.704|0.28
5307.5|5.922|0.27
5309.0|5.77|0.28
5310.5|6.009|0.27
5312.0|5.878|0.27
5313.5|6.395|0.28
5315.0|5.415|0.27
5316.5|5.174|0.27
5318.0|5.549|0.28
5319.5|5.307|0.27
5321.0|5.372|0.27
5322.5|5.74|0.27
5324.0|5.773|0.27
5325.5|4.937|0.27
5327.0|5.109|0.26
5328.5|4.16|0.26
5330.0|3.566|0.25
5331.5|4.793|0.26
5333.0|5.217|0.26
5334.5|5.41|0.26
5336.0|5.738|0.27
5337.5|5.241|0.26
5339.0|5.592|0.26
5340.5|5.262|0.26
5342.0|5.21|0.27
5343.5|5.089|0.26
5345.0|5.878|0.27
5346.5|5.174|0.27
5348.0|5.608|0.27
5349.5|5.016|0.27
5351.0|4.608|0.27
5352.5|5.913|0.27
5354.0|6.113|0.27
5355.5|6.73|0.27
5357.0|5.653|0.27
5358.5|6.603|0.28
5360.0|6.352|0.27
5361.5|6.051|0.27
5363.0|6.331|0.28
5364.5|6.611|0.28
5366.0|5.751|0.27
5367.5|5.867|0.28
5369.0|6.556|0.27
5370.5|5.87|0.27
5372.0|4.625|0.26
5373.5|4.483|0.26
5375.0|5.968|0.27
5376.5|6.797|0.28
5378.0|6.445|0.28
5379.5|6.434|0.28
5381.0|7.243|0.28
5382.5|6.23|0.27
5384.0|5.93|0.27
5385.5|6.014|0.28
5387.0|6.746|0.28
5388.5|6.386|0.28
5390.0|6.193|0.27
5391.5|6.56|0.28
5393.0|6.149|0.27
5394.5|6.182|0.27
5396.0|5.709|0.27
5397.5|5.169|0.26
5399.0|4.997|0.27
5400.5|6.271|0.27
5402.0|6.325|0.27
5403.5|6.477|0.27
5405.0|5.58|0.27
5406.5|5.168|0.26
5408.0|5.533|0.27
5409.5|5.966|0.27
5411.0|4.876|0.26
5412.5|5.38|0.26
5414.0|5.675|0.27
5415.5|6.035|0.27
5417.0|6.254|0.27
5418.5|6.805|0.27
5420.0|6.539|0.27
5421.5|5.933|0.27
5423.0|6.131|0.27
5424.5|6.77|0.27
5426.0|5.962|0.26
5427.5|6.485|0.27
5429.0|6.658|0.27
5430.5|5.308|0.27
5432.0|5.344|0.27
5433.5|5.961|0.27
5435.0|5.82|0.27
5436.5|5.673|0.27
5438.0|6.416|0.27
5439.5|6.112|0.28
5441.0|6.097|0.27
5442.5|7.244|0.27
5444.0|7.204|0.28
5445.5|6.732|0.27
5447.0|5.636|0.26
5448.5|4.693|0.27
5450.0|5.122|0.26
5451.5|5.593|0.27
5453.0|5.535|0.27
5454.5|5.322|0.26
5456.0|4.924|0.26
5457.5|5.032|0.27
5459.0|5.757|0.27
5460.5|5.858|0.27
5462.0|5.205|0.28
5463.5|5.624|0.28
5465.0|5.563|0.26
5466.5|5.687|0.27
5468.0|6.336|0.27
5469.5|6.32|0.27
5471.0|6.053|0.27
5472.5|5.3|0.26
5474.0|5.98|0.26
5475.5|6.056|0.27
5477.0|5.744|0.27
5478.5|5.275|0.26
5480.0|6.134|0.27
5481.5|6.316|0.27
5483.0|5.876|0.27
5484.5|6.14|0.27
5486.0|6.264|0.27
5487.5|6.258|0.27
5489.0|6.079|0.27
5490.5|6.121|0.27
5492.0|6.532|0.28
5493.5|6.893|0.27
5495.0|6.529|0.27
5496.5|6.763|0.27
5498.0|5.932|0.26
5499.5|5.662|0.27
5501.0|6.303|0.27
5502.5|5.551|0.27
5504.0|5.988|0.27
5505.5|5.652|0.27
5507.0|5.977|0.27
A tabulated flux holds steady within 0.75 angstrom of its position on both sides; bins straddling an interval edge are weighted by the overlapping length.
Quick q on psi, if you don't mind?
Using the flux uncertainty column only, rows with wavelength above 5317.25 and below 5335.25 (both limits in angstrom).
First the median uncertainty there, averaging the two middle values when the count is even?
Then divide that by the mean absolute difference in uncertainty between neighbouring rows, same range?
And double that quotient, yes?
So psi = 146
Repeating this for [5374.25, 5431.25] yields 143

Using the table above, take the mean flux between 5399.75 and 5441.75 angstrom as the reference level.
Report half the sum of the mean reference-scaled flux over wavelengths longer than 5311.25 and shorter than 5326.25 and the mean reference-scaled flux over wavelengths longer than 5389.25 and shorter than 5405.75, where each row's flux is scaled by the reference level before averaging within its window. 0.96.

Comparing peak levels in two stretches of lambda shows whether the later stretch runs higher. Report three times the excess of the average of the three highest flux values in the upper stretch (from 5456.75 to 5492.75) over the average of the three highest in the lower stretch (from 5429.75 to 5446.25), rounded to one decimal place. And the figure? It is -2.0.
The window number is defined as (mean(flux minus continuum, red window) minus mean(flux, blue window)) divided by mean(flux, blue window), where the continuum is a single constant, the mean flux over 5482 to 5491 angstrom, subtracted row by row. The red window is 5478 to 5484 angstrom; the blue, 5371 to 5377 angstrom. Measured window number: -1.04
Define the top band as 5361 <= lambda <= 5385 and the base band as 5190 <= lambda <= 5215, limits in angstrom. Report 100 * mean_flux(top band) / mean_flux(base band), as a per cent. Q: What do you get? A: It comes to 169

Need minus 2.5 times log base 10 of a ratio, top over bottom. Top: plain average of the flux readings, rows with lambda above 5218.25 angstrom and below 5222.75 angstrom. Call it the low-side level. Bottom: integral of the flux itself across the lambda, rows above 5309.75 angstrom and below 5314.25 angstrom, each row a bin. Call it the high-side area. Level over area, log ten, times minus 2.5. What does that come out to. 1.84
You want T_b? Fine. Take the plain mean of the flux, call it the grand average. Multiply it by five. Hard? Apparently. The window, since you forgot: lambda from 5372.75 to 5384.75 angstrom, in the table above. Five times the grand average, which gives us 31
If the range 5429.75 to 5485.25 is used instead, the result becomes 29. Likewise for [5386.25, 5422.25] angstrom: 30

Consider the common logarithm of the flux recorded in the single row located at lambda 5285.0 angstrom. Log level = 0.69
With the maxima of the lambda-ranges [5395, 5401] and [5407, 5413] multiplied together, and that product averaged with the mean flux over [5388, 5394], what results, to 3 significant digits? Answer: 21.9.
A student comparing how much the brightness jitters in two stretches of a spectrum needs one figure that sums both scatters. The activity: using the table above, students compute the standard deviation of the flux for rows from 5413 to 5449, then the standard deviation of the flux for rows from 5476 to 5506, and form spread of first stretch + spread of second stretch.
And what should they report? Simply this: 1.0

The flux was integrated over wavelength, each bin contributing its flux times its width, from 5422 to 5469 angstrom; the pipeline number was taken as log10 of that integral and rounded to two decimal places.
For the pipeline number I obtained 2.44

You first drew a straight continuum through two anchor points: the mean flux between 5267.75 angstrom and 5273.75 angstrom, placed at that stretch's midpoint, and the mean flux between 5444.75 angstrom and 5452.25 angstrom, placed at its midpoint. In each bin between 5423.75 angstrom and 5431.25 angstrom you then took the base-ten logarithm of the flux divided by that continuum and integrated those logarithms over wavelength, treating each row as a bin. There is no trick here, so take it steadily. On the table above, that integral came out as 0.5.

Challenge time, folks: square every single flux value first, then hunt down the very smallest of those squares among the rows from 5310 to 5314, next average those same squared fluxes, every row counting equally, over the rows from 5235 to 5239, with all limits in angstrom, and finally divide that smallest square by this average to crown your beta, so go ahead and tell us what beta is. 1.19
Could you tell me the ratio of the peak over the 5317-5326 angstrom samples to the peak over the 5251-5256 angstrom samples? 1.12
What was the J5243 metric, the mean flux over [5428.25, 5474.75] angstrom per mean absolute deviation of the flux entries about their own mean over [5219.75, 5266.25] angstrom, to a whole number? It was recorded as 19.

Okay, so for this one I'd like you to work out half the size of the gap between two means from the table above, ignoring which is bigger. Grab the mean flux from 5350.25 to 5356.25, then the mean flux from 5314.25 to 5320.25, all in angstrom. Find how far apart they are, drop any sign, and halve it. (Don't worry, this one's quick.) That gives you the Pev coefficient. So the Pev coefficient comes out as 0.2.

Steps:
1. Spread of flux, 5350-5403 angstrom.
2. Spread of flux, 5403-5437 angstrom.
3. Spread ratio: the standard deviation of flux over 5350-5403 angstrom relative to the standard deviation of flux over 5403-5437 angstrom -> 1.2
